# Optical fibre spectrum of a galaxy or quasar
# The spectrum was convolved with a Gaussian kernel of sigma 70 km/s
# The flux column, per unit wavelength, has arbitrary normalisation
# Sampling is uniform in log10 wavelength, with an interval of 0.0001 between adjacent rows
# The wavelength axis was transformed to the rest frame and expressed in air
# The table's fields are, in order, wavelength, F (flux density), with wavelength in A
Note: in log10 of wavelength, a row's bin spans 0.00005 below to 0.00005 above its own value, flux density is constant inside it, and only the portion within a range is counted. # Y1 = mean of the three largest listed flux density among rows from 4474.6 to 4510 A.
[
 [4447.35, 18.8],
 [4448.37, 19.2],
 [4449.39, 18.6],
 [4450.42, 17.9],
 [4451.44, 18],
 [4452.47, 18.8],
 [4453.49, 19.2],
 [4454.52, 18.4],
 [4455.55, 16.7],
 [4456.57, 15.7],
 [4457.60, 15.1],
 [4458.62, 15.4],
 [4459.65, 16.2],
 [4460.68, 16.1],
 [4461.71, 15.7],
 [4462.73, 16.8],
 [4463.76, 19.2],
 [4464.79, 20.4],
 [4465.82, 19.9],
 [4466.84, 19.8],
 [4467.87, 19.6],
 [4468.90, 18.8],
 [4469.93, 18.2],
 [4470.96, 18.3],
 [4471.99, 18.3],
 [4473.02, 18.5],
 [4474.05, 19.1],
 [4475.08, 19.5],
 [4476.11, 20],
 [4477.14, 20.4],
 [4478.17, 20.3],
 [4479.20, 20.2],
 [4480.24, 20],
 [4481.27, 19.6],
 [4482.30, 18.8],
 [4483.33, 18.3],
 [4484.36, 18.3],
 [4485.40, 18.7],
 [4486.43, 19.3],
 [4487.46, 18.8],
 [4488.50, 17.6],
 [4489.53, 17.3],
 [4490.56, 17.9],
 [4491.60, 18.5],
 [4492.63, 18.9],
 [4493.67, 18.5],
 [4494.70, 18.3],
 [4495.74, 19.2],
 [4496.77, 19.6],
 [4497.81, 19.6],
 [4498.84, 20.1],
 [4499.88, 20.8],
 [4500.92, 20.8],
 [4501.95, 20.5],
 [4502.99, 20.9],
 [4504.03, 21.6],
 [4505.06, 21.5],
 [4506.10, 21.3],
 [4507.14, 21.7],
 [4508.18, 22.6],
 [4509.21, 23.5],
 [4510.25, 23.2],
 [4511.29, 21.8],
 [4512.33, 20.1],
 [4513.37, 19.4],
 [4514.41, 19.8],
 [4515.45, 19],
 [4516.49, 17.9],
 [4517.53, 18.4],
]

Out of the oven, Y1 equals 22.6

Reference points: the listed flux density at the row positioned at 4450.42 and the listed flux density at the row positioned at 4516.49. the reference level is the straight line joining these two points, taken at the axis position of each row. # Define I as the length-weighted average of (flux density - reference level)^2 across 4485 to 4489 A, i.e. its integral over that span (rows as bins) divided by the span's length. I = 0.9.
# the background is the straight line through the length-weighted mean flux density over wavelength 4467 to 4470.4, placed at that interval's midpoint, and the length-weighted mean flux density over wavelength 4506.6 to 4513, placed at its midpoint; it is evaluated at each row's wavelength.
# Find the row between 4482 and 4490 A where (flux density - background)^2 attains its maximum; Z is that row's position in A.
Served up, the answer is 4489.53 A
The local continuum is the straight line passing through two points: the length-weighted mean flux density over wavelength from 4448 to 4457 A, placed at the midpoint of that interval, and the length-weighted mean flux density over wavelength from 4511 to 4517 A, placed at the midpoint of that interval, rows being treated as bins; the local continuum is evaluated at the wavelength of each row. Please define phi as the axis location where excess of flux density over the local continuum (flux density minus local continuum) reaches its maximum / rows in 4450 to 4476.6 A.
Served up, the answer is 4464.79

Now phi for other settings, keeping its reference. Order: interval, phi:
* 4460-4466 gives 4464.79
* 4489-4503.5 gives 4502.99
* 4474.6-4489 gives 4477.14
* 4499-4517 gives 4509.21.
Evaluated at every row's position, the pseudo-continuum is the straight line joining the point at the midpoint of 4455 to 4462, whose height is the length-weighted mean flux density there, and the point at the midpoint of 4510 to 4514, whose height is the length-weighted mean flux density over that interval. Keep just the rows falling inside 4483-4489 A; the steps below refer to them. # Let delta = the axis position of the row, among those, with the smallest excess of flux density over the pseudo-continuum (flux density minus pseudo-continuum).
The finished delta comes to 4488.50 A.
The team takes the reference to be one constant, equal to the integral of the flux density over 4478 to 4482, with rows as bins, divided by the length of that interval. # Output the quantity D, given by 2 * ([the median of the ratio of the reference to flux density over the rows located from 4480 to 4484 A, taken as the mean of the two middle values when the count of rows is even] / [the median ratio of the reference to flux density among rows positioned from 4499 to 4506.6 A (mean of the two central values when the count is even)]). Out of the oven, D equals 2.18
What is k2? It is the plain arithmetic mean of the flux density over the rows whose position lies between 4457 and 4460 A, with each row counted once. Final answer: 16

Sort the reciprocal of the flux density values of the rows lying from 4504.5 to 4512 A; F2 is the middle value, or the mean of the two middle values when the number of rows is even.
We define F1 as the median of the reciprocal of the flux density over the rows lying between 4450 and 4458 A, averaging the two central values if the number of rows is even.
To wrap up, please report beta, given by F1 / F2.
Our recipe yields 1.21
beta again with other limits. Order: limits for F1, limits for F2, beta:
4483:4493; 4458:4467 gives 0.91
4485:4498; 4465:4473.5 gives 1.00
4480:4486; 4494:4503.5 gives 1.07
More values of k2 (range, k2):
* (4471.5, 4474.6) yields 19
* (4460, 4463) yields 16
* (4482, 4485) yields 18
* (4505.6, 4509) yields 22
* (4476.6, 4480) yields 20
